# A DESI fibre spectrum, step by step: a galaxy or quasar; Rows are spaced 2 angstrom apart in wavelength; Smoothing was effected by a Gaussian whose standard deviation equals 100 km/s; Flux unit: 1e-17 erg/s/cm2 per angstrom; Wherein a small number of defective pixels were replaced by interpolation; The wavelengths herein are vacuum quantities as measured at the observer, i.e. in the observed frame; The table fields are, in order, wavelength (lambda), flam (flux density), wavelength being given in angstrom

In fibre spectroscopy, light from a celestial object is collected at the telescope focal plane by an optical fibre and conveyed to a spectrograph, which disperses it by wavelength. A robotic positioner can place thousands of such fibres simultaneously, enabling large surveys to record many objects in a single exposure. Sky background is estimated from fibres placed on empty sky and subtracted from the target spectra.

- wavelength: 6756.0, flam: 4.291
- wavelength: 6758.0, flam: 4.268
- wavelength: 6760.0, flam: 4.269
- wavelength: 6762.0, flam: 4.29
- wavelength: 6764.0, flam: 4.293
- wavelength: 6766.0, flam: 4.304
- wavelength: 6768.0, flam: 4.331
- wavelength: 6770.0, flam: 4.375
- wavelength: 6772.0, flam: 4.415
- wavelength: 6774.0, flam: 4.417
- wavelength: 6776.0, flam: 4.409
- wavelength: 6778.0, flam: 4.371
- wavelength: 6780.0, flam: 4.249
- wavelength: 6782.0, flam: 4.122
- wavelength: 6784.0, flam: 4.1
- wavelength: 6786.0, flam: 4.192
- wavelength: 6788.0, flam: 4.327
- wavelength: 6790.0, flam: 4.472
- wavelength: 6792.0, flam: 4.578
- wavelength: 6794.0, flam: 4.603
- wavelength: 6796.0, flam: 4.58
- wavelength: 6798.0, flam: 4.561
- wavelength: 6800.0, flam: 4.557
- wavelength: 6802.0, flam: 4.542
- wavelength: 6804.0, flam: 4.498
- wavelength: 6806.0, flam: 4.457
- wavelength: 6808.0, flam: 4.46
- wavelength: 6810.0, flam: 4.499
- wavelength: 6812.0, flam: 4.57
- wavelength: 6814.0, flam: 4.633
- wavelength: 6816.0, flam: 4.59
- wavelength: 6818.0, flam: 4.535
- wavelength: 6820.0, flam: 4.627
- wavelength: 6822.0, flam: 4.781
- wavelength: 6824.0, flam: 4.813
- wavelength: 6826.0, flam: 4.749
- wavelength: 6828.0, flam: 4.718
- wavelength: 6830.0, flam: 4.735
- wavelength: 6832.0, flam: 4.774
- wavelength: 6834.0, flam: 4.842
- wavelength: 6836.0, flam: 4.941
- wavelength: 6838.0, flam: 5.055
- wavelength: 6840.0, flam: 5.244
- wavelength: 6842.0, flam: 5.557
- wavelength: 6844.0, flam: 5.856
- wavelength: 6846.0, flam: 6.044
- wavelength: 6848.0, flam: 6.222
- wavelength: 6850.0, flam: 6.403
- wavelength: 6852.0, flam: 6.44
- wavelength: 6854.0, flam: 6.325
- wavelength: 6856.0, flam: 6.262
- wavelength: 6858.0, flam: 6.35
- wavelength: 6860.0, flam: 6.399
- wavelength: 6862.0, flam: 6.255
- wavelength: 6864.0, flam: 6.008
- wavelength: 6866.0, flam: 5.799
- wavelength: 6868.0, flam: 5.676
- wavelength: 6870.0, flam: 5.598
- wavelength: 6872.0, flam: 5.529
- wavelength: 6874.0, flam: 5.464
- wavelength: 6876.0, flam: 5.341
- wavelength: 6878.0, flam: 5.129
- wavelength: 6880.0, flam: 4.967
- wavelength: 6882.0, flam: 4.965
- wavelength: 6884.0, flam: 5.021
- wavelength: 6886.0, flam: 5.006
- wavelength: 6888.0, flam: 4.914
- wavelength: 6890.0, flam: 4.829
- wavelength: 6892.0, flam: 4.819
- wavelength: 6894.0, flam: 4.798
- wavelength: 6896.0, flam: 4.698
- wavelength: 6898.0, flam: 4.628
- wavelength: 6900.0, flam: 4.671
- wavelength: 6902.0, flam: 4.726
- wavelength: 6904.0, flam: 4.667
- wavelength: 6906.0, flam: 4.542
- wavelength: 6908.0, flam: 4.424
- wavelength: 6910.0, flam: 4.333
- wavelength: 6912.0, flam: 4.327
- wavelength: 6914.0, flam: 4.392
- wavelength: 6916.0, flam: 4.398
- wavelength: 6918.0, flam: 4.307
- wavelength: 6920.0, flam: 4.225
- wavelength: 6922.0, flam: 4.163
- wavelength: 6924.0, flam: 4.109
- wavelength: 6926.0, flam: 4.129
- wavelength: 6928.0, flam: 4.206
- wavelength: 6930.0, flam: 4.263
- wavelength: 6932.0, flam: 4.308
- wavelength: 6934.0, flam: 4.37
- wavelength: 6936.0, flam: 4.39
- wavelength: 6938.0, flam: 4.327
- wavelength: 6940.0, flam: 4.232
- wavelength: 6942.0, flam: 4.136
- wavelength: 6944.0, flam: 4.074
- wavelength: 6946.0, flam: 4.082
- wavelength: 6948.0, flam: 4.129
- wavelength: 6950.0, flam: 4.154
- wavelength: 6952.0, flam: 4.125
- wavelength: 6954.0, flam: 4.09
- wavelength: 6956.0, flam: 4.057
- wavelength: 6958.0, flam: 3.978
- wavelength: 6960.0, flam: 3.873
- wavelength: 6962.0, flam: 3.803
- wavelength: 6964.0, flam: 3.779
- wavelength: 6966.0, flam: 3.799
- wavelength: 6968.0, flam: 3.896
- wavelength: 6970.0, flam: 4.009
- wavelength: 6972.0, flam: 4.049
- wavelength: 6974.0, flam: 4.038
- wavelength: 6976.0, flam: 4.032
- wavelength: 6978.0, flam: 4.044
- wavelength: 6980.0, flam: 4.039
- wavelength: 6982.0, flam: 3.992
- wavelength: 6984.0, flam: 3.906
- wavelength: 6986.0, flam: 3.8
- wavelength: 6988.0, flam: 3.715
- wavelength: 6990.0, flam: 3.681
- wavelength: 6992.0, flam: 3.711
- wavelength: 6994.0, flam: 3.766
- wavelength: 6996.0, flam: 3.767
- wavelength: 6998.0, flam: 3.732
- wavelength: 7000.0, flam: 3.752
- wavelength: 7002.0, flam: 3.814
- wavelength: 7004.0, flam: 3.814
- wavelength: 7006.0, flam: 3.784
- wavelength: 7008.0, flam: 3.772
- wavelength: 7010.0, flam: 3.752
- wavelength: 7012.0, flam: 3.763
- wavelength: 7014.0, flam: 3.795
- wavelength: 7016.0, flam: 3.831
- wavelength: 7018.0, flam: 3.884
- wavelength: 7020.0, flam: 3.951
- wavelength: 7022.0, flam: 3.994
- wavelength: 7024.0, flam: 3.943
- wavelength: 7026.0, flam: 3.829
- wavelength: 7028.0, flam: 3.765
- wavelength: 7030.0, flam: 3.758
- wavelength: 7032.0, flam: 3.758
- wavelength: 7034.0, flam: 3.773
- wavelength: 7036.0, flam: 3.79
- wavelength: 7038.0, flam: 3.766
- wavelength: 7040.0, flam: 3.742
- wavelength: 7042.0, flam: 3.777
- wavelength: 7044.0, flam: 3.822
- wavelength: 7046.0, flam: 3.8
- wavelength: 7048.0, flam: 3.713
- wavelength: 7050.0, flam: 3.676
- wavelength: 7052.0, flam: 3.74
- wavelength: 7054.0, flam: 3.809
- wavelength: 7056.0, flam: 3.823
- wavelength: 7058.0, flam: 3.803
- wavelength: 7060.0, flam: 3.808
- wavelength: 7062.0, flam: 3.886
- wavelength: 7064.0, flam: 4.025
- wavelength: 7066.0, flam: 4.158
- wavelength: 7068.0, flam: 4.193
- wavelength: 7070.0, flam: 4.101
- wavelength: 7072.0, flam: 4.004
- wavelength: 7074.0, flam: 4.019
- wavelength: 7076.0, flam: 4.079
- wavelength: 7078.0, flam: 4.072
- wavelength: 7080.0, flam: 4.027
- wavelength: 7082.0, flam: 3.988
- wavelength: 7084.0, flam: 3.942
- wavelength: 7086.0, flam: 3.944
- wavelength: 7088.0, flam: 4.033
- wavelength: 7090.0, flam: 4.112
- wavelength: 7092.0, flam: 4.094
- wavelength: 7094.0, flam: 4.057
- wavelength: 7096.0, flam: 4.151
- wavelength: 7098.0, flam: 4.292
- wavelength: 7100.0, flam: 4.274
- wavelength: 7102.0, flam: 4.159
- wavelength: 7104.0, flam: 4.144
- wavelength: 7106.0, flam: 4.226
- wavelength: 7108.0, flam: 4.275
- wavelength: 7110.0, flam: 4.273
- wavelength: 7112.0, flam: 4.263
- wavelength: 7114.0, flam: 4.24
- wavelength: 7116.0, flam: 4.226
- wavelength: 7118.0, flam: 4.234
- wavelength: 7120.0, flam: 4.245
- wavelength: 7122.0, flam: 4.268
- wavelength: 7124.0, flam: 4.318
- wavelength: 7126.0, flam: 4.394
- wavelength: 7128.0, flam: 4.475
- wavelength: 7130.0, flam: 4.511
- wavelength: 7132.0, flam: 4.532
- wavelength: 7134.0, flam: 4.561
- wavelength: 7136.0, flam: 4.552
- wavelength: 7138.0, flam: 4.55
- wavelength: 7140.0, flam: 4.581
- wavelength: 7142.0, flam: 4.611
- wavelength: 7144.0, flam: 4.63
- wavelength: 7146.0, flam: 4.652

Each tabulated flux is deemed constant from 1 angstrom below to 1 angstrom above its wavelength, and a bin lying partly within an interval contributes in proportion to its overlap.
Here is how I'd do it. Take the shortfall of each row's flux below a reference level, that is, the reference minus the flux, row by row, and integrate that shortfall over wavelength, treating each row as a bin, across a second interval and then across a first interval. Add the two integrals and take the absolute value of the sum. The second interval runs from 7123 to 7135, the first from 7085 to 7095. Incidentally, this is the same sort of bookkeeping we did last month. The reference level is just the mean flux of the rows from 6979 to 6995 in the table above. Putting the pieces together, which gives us 10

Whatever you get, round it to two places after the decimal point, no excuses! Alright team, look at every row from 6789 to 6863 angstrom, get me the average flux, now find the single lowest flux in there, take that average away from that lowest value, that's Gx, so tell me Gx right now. -0.67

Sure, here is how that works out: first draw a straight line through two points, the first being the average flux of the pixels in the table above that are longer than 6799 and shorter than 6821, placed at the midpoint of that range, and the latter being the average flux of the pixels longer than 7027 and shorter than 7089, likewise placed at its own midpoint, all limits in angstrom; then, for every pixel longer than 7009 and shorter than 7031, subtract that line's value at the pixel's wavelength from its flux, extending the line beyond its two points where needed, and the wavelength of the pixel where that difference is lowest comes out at 7010.0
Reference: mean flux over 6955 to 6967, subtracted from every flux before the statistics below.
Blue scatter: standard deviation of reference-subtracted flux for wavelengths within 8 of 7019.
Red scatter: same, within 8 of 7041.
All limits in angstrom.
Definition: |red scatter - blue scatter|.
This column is 0.05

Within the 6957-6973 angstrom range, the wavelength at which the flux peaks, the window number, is 6972.0 angstrom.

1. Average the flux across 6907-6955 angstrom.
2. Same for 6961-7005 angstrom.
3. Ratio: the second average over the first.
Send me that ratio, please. 0.91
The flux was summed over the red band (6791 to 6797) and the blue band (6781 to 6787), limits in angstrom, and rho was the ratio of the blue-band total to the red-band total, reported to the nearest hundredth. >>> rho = 0.90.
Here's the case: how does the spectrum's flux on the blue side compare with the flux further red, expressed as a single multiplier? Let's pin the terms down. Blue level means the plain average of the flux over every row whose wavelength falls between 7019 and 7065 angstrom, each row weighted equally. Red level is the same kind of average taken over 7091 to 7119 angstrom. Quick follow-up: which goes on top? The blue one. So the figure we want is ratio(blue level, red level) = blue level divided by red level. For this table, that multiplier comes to 0.91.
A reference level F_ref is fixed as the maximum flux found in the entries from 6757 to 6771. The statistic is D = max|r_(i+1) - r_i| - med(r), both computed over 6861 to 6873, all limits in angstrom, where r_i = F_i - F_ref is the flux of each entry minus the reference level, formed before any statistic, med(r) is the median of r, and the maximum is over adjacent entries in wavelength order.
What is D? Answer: -1.1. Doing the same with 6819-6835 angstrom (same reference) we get -0.2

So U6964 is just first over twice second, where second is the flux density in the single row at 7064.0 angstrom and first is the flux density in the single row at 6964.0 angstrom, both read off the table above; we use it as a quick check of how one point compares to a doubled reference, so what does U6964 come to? 0.47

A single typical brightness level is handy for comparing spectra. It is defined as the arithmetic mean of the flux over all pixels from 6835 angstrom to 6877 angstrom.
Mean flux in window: 5.85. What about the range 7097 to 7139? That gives 4.33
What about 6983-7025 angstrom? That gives 3.81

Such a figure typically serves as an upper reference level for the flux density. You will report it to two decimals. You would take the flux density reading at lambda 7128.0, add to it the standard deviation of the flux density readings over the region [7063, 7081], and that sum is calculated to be 4.54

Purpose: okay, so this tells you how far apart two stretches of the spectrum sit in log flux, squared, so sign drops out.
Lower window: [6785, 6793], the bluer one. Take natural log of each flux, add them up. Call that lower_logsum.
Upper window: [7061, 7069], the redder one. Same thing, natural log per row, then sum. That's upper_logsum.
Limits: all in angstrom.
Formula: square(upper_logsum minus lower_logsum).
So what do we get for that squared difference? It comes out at 0.10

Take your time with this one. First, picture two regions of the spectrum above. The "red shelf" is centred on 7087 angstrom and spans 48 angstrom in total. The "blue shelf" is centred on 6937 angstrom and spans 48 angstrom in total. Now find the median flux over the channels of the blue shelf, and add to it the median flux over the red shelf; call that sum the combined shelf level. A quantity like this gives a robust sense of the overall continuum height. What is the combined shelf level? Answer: 8.26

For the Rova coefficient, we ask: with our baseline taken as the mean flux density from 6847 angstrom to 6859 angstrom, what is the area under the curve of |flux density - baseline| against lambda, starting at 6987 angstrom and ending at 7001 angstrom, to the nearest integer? 36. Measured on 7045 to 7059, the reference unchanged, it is 36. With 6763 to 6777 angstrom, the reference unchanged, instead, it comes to 28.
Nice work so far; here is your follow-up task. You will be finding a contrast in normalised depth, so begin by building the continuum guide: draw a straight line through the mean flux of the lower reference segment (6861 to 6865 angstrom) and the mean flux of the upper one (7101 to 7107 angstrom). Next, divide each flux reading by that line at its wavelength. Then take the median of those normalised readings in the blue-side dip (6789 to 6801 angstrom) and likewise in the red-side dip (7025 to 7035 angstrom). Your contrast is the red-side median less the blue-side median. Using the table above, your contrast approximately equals 0.10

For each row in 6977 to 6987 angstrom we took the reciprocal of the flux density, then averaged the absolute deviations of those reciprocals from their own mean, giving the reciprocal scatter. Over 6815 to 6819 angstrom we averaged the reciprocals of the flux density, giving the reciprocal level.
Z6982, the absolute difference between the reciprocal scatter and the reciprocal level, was 0.214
